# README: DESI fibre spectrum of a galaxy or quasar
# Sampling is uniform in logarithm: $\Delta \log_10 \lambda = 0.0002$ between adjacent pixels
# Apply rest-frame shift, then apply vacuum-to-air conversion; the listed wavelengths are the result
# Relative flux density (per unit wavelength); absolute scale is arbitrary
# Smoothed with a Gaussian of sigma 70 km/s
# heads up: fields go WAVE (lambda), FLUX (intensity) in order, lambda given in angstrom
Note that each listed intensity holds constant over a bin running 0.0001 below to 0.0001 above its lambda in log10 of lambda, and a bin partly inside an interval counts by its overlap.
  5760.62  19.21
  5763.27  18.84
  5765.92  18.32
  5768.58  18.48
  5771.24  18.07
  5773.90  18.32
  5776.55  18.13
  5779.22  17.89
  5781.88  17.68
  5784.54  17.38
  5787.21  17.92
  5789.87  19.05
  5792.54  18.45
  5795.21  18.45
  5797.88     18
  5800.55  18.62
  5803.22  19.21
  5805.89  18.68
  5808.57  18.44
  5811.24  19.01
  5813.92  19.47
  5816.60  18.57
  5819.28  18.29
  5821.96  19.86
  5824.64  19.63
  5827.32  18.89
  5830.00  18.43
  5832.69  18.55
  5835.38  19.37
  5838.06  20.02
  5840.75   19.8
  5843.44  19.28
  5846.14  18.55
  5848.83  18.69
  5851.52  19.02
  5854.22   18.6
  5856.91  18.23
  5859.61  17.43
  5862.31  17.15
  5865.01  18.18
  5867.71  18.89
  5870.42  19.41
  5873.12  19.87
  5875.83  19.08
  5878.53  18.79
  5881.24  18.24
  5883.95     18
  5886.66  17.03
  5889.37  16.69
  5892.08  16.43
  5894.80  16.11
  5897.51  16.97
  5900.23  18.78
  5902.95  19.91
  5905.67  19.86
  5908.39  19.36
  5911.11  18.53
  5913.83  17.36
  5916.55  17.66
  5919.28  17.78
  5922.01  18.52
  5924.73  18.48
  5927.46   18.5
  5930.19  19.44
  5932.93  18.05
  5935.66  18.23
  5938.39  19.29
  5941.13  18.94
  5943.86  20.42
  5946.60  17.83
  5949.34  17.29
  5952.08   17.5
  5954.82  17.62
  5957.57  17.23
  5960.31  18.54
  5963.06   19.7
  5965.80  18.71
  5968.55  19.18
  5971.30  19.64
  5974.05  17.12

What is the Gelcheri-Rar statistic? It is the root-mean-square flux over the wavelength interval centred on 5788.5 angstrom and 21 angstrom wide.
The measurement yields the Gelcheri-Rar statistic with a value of 18.1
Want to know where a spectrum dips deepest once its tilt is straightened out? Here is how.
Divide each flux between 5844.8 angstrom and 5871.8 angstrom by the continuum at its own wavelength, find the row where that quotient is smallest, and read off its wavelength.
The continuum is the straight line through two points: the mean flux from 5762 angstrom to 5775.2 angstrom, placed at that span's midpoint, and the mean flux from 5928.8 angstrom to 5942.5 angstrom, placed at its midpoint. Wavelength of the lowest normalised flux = 5862.31 angstrom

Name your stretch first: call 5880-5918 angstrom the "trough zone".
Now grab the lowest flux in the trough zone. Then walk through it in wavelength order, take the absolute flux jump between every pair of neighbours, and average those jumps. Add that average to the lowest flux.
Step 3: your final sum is 16.8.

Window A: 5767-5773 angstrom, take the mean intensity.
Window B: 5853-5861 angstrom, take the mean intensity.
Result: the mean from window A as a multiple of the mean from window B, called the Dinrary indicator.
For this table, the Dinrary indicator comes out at 1.01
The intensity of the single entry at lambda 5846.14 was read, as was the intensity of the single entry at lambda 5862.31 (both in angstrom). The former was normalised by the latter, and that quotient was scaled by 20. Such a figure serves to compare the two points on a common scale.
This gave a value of 21.6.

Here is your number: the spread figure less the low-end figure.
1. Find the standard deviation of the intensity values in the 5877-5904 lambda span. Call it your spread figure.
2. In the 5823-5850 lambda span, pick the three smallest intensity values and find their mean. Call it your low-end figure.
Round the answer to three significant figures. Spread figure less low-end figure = -17.3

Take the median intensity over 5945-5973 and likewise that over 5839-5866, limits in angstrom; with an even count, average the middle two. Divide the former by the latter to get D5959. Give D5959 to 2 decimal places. 0.98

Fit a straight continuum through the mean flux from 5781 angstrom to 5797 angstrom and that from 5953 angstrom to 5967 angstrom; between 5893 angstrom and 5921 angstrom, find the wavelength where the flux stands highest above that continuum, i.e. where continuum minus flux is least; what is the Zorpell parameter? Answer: 5902.95 angstrom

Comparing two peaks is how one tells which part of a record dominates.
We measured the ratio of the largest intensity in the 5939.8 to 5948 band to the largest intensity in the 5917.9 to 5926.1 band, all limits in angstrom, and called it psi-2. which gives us 1.10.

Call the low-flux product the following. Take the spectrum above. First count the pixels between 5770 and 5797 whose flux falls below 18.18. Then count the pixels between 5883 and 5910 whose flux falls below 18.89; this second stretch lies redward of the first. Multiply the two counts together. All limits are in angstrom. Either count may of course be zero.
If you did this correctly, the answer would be 42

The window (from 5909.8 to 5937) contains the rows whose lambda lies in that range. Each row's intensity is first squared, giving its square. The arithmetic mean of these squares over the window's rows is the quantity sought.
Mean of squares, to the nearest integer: 334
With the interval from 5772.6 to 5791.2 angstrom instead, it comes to 326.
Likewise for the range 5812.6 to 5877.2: 357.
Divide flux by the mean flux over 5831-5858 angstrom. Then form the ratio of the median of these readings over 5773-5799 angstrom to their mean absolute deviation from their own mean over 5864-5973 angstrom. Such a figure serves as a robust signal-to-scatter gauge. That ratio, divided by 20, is 1.06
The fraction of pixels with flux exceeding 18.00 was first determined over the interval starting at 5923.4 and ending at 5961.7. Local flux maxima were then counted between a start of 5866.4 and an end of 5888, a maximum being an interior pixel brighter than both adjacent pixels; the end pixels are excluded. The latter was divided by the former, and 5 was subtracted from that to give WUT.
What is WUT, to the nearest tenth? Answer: -3.4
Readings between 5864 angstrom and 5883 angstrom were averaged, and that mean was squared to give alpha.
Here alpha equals 358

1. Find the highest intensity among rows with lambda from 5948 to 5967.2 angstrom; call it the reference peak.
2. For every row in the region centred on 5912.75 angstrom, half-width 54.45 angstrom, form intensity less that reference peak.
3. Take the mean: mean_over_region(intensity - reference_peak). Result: -1.4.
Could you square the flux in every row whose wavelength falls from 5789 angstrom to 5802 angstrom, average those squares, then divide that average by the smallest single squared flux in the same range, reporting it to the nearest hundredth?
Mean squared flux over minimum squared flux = 1.06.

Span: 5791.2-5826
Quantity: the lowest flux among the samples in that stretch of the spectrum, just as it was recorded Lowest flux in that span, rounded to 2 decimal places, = 18.00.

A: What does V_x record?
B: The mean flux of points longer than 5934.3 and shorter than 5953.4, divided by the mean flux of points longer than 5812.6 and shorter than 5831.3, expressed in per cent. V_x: 97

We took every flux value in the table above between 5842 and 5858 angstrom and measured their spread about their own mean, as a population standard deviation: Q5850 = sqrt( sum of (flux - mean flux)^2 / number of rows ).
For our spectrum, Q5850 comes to 0.34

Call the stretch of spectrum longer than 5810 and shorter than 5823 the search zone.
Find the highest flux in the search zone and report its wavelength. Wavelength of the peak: 5821.96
